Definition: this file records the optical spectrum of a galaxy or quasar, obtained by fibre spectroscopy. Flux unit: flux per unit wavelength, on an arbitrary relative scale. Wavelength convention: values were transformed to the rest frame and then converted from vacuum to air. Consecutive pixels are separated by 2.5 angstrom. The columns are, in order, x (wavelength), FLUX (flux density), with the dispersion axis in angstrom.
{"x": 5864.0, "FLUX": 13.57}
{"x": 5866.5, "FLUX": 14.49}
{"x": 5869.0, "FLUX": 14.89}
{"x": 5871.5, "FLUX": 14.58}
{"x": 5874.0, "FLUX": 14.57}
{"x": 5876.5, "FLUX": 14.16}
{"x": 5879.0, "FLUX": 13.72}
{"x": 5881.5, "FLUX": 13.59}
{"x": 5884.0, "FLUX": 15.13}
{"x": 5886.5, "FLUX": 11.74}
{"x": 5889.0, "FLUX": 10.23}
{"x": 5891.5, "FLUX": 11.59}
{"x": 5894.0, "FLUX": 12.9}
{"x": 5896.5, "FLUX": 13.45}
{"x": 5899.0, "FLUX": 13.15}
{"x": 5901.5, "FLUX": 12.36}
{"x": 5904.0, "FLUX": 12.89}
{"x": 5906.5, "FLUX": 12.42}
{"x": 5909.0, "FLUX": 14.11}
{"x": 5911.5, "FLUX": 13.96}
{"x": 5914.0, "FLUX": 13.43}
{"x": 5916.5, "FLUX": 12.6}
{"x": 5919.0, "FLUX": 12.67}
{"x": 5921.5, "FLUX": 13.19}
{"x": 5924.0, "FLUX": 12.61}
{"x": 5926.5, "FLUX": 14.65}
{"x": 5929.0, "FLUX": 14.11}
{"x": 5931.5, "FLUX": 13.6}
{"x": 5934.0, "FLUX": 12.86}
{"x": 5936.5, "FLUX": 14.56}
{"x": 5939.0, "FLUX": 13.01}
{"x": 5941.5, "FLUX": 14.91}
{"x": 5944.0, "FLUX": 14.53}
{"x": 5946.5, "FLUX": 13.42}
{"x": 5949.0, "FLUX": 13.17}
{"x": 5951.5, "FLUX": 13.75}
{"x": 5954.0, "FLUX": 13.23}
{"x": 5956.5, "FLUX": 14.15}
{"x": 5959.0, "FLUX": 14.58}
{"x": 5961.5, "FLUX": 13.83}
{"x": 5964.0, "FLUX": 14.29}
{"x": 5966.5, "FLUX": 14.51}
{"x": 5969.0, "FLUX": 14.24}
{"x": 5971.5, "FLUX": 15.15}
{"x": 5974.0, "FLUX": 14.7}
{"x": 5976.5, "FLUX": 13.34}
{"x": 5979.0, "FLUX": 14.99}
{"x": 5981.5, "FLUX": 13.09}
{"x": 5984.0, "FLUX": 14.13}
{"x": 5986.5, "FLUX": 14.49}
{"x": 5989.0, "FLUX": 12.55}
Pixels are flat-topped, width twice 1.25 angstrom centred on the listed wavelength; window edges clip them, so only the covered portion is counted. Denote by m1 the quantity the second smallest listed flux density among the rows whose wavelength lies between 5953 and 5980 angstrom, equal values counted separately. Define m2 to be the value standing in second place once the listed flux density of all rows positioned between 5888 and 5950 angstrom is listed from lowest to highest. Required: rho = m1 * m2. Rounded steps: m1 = 13.34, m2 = 11.59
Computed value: 155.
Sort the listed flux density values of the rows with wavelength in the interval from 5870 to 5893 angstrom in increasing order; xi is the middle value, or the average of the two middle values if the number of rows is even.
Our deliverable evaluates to 13.7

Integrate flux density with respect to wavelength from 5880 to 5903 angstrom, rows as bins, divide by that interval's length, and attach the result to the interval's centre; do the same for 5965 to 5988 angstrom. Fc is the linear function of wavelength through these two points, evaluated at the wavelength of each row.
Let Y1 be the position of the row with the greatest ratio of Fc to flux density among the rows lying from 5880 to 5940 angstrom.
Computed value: 5889.0 angstrom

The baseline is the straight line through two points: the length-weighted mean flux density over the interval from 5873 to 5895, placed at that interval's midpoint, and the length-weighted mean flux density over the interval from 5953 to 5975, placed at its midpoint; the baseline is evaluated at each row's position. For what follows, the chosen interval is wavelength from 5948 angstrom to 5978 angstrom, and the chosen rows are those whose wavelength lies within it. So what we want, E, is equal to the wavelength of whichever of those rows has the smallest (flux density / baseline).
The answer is 5976.5 angstrom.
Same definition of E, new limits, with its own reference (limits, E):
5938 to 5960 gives 5939.0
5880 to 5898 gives 5889.0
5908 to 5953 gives 5924.0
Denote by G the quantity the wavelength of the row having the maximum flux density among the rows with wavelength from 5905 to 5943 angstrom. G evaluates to 5941.5 angstrom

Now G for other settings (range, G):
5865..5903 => 5884.0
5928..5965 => 5941.5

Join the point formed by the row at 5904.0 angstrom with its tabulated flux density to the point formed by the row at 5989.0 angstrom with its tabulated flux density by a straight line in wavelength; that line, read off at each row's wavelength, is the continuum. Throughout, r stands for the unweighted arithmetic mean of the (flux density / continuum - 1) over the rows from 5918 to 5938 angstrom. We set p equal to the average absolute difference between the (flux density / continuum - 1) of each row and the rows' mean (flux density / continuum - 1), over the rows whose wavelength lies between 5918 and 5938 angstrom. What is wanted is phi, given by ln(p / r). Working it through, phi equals 0.0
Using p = 0.056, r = 0.06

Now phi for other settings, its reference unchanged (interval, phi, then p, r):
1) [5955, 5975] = -1.7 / 0.025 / 0.14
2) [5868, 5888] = -0.3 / 0.058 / 0.08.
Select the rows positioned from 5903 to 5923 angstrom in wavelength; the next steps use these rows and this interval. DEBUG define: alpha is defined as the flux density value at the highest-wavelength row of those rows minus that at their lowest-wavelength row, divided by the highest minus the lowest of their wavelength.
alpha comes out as 0.02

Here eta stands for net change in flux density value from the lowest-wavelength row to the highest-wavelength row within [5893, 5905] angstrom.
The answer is 0.0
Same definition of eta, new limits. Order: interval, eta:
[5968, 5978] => -0.9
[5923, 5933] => 1.0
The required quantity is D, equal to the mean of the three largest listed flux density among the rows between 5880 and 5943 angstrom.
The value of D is 14.9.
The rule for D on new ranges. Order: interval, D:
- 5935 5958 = 14.7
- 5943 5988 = 14.9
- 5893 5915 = 13.8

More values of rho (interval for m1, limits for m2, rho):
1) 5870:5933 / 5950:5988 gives 153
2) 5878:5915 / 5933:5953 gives 151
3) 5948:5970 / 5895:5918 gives 164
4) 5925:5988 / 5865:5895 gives 151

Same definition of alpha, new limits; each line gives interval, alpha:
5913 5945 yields 0.04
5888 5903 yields 0.17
